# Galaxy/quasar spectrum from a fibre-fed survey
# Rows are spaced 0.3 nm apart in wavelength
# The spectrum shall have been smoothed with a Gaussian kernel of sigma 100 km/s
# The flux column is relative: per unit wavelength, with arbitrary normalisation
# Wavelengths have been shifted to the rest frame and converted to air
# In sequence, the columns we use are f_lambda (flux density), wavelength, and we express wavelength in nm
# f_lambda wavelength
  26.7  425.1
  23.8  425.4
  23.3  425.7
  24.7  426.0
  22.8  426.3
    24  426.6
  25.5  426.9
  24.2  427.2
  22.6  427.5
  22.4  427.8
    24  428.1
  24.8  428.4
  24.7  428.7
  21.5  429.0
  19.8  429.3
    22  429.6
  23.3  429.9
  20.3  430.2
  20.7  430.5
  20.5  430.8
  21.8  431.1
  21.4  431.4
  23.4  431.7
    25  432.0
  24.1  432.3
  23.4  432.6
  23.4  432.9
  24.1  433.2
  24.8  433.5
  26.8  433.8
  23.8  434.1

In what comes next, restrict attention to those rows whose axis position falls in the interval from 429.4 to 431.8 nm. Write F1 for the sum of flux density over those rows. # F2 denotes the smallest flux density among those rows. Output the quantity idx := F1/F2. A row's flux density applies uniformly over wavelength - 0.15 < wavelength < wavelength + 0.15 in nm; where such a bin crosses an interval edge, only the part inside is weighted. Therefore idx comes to 9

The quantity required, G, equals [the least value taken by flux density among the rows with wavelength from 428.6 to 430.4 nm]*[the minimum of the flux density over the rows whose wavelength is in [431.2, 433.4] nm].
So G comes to 424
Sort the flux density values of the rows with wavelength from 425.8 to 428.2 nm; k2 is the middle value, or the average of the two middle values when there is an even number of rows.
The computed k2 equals 24.0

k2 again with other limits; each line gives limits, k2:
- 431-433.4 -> 23.4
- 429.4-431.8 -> 21.6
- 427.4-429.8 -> 22.5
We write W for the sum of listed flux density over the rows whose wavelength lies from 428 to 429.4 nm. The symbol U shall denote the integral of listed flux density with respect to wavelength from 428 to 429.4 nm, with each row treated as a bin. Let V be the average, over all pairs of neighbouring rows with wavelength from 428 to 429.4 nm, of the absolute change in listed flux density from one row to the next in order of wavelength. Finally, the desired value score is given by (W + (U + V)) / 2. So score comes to 74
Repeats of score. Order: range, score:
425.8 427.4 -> 81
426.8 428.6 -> 94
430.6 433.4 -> 136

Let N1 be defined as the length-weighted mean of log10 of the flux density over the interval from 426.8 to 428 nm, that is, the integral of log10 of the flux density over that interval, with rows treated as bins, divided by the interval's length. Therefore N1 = 1.373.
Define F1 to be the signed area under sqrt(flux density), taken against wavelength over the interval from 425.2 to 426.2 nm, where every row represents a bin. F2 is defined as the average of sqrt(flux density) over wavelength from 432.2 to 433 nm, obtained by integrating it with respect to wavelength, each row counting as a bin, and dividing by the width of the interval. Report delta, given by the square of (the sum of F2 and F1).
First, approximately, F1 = 4.9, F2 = 4.860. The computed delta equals 95.2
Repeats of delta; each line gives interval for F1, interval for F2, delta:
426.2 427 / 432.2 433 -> 77.2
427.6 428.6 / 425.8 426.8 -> 95.2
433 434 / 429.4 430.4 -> 93.4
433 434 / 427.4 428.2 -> 96.0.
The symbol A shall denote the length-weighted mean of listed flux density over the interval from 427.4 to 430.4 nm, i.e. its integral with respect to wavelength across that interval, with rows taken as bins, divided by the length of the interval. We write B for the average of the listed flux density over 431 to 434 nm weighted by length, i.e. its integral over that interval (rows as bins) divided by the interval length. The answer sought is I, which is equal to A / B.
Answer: 0.94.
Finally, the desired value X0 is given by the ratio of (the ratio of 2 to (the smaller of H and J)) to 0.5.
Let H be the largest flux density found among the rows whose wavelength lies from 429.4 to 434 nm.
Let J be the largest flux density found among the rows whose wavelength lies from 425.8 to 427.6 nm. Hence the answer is 0.157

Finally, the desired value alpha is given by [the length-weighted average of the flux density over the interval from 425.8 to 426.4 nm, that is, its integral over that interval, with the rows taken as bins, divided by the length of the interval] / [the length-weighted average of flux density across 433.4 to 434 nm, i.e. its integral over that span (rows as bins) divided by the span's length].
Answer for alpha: 0.93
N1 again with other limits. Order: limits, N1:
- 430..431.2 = 1.320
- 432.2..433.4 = 1.376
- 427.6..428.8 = 1.378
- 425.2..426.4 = 1.376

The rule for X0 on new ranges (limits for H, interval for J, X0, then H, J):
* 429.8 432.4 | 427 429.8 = 0.161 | 25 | 24.8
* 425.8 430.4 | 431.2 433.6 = 0.160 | 25.5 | 25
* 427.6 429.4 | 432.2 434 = 0.161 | 24.8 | 26.8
